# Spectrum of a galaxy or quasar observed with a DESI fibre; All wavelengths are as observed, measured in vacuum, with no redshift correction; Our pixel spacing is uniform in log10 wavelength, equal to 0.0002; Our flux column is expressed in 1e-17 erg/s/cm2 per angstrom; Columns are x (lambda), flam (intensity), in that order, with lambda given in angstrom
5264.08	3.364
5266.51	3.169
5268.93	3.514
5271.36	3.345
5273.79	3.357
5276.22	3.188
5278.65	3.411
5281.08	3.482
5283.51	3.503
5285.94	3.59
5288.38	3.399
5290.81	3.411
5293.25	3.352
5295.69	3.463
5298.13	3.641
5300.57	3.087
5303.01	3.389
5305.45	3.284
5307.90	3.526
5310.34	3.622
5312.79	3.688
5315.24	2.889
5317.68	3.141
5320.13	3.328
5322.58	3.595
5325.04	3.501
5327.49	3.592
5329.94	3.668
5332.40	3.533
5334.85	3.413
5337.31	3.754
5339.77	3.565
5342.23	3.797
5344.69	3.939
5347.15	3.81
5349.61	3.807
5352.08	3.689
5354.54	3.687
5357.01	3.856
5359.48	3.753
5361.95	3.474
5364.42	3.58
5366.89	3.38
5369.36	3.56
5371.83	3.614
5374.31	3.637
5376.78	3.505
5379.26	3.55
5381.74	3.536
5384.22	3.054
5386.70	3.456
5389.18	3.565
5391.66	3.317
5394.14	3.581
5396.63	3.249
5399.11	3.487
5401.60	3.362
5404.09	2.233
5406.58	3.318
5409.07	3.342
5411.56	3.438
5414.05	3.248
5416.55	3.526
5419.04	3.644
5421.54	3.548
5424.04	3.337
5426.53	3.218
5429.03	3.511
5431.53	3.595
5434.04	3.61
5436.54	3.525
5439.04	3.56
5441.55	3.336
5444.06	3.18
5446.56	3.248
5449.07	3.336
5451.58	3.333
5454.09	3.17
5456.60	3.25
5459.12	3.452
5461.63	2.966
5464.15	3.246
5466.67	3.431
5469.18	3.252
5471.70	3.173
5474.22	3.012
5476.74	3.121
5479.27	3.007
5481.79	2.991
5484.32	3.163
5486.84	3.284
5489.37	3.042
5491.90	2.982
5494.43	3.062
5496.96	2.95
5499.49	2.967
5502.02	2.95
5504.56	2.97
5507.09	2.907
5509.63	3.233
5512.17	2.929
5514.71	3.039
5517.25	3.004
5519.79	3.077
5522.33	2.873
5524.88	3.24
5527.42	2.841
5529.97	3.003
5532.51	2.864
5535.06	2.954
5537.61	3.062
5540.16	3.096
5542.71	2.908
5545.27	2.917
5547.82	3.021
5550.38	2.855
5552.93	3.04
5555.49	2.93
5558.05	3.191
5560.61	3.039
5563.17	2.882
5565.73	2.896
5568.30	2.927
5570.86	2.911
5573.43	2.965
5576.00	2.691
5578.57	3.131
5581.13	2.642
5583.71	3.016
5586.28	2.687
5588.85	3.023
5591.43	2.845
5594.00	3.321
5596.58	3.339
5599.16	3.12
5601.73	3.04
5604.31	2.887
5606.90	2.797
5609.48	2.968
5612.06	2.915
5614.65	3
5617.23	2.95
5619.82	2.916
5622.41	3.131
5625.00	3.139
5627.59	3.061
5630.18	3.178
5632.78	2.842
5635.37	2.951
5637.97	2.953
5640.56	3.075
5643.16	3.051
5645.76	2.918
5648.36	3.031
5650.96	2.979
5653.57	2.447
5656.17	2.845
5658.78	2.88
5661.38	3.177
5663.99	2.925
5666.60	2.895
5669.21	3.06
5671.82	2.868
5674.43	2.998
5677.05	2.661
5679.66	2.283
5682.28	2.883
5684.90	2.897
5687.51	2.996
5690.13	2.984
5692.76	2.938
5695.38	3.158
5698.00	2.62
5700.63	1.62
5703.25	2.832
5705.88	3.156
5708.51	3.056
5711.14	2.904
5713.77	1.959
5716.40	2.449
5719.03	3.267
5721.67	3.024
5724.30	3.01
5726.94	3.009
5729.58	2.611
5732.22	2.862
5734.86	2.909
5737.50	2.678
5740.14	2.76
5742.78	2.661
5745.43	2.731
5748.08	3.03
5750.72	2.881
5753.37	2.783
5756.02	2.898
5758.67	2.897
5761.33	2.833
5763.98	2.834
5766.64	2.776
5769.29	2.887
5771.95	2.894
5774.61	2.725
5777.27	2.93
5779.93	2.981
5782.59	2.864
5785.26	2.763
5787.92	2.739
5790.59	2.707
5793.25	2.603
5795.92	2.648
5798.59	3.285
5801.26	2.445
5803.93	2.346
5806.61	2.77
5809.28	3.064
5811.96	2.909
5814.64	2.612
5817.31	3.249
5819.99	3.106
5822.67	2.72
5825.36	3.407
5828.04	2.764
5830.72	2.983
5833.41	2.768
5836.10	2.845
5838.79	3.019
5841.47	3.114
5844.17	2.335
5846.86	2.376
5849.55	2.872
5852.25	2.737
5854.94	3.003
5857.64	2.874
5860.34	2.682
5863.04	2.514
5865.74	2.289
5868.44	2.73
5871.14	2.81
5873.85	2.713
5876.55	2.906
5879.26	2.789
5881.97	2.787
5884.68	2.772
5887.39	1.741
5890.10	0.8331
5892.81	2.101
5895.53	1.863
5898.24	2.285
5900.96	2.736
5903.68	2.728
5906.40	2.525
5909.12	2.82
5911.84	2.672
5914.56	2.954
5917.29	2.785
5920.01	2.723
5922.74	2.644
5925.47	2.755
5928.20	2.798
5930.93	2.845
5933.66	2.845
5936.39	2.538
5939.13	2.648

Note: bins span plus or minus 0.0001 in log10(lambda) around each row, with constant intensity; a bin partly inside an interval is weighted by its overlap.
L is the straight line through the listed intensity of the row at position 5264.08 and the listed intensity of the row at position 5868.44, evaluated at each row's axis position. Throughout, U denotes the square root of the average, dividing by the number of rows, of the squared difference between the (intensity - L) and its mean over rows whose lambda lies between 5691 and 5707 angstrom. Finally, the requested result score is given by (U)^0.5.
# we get 0.73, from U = 0.53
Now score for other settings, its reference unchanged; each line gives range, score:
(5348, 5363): 0.35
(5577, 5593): 0.42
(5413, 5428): 0.40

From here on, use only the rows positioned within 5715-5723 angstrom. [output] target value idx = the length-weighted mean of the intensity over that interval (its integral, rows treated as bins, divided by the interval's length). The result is 2.91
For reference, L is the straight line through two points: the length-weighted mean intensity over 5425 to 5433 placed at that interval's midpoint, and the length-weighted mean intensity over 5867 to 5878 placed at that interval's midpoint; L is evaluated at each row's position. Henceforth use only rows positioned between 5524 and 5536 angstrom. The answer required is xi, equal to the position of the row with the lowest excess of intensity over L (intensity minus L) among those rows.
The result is 5527.42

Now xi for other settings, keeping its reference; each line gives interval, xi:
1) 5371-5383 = 5376.78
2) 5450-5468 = 5461.63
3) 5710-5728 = 5713.77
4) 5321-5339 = 5334.85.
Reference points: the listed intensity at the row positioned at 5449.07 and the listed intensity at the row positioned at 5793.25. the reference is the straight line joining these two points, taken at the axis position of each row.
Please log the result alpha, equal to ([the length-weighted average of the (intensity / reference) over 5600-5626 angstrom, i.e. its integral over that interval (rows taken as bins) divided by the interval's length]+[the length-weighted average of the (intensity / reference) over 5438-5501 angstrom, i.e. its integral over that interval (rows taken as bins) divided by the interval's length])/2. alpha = 0.98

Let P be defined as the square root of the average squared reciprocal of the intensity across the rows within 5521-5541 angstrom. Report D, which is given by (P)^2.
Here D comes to 0.112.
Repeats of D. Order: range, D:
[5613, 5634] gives 0.110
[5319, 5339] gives 0.080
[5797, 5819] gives 0.130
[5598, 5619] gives 0.114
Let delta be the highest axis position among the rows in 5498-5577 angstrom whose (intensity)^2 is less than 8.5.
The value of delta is 5576.00 angstrom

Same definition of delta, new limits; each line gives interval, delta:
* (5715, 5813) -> 5811.96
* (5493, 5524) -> 5522.33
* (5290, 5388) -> 5315.24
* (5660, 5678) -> 5677.05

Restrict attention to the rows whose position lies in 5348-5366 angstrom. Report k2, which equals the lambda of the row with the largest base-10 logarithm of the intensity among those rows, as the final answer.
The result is 5357.01 angstrom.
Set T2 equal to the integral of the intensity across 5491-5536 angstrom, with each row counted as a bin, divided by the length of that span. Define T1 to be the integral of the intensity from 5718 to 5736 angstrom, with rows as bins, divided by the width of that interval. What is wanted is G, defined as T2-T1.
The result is 0.0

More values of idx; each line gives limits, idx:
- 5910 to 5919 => 2.80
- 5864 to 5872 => 2.59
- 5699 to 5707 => 2.52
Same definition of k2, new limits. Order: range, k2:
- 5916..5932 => 5930.93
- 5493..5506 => 5494.43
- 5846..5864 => 5854.94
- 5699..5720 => 5719.03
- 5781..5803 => 5798.59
